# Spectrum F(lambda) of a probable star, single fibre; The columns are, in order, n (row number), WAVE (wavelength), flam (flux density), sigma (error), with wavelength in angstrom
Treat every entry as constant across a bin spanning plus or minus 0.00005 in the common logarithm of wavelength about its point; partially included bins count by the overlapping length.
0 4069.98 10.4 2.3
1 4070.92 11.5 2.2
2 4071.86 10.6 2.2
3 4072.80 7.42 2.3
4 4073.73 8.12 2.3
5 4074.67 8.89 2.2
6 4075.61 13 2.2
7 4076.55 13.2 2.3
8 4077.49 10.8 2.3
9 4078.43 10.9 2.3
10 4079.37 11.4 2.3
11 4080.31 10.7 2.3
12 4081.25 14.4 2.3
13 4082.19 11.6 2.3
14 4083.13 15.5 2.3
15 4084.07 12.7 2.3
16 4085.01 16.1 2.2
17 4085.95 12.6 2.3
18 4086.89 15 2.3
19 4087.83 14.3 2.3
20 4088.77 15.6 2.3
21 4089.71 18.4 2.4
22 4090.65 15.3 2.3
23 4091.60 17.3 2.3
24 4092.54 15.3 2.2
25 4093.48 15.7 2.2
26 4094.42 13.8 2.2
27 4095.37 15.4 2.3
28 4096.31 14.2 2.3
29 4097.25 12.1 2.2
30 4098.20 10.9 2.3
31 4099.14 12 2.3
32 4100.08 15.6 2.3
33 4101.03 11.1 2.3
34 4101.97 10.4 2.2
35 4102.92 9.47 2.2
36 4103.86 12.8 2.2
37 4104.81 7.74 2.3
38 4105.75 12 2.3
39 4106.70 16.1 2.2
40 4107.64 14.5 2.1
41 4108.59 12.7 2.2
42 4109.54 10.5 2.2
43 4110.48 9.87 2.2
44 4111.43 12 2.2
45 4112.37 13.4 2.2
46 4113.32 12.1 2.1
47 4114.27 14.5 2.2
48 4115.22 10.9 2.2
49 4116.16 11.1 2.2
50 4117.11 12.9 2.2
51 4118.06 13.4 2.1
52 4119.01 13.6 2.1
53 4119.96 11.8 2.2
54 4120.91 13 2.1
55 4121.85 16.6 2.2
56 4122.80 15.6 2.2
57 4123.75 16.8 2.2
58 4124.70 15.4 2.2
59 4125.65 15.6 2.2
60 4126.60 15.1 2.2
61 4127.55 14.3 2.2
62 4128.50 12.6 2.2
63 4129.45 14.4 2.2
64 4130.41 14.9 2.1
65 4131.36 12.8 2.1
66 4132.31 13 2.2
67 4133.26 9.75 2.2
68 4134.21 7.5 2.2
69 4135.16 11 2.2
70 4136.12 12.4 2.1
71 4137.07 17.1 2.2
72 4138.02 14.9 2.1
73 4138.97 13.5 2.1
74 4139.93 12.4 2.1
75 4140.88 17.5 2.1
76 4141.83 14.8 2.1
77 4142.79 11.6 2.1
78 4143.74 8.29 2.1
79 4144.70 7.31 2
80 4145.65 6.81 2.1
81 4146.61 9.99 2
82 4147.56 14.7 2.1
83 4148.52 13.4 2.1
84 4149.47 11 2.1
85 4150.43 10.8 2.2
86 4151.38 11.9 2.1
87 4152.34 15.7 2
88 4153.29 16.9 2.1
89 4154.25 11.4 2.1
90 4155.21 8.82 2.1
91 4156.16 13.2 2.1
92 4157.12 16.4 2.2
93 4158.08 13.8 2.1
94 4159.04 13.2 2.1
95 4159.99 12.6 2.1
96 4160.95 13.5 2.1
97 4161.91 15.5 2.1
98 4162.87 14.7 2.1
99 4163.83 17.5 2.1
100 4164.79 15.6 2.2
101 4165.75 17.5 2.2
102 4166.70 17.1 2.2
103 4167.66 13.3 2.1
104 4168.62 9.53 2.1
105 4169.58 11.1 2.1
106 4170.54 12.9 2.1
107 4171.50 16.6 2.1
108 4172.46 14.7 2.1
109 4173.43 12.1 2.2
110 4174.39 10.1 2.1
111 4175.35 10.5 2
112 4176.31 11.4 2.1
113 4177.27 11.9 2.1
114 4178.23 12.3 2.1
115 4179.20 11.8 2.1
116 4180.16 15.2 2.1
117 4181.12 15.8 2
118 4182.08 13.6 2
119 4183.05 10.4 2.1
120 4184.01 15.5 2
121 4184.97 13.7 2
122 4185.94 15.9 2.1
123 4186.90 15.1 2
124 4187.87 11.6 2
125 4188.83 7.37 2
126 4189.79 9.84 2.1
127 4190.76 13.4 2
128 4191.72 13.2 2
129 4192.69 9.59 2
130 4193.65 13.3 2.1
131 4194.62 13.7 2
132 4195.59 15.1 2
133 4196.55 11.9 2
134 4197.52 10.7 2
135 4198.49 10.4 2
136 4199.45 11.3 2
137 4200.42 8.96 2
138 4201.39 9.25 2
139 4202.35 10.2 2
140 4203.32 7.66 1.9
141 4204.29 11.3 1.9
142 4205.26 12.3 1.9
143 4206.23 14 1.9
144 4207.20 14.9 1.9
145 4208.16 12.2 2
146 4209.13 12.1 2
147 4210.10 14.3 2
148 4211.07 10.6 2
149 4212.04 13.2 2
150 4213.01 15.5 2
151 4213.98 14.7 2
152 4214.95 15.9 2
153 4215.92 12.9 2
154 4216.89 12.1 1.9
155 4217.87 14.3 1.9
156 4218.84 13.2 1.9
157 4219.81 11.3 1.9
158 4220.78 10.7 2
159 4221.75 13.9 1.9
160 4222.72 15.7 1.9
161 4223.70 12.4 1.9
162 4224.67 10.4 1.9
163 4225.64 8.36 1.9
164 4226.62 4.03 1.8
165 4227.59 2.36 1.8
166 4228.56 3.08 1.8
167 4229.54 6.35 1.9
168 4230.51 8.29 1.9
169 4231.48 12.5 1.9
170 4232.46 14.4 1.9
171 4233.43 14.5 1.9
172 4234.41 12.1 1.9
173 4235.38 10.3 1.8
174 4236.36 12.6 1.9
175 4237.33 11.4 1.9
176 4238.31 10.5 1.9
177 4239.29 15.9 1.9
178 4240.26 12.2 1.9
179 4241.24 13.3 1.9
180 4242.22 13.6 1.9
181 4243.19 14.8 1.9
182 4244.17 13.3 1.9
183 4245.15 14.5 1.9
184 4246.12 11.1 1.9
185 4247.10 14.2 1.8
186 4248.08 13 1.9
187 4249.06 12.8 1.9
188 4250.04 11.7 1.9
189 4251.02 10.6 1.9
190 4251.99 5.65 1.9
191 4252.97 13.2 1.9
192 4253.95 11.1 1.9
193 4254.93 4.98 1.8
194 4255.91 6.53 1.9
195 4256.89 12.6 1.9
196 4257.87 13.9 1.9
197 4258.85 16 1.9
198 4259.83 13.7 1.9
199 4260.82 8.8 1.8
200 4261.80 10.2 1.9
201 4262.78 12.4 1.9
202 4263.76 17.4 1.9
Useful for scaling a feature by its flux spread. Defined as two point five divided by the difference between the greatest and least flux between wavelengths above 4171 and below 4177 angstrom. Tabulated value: 0.38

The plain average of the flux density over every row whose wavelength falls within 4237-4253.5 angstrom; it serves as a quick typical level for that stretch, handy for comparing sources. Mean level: 12.46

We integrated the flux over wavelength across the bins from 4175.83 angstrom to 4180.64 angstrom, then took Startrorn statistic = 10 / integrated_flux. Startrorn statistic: 0.17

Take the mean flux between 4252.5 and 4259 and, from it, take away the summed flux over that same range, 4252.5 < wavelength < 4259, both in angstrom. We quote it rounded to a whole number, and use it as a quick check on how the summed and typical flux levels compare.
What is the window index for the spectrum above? -67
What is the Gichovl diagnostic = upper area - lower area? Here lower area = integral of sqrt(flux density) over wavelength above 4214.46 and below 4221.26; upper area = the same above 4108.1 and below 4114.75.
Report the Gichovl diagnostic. -1.3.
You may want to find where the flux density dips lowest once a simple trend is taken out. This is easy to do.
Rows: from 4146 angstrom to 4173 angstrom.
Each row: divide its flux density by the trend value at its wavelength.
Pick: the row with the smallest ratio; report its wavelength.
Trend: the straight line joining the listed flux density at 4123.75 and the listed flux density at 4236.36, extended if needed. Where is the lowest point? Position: 4155.21 angstrom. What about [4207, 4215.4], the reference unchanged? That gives 4211.07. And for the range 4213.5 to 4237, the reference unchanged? 4227.59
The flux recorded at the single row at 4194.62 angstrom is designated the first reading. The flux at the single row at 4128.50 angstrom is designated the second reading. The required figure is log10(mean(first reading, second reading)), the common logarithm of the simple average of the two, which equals 1.12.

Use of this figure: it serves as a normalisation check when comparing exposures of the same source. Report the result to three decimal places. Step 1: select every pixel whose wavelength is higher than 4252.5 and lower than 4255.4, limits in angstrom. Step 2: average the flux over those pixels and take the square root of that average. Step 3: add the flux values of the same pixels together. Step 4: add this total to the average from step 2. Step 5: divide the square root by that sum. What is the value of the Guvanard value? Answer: 0.080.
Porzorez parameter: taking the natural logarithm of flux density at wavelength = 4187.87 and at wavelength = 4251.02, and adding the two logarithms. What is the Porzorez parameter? 4.8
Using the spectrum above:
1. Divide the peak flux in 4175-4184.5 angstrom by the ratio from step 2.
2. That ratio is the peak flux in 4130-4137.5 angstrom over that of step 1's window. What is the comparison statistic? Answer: 14.6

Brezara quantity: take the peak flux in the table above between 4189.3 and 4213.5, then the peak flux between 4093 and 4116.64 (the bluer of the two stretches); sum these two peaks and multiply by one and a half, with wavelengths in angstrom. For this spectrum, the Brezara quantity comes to 47.4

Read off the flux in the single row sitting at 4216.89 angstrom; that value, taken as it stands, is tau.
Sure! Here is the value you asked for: 12.1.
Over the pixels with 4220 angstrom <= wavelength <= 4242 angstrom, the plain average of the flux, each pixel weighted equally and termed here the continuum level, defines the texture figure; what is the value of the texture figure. 10.7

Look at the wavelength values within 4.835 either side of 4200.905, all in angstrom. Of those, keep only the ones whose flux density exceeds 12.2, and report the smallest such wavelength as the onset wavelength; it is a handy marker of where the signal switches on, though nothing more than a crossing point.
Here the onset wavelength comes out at 4205.26 angstrom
